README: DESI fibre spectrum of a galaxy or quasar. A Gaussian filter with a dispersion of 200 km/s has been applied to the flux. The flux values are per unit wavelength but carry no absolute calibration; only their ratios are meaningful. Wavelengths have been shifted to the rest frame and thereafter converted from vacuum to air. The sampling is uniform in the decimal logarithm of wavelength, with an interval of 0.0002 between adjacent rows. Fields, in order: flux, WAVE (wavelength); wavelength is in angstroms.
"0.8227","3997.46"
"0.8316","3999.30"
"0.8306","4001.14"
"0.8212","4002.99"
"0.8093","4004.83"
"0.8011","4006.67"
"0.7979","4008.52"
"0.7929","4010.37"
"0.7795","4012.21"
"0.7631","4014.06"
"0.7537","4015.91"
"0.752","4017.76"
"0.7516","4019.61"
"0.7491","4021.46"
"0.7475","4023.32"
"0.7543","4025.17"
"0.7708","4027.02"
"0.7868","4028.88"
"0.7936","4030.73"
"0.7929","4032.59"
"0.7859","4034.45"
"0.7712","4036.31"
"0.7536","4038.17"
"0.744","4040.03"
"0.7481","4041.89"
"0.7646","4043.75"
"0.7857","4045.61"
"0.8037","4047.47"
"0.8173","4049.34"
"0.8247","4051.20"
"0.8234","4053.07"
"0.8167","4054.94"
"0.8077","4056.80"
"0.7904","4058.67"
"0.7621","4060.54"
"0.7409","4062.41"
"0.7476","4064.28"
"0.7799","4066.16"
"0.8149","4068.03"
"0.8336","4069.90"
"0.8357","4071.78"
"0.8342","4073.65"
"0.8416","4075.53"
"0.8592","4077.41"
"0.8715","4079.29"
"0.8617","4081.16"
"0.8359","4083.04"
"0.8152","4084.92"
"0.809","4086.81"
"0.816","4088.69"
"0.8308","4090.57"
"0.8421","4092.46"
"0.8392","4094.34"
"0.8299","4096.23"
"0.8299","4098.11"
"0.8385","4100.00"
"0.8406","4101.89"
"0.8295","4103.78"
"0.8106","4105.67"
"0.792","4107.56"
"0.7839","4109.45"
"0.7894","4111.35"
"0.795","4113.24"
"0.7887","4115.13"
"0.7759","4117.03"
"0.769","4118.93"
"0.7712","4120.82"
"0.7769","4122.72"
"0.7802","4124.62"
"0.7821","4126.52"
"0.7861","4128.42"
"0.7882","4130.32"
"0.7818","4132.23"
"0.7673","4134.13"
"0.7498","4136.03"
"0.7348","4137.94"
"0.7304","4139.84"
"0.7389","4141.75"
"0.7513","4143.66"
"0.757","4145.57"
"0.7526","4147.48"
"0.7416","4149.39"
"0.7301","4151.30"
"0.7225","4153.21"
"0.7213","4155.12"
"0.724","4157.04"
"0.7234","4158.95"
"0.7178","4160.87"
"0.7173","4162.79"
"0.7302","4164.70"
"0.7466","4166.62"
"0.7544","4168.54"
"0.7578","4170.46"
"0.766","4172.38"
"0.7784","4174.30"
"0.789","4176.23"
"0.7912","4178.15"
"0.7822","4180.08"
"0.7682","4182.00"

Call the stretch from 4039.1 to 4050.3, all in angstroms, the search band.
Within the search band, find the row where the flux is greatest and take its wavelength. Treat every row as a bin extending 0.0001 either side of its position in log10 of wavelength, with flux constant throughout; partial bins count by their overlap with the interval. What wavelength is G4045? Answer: 4049.34 angstroms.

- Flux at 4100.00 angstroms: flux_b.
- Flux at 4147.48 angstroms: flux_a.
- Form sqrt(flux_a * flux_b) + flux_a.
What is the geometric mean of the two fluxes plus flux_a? 1.55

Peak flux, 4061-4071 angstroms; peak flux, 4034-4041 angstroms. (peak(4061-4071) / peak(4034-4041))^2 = 1.13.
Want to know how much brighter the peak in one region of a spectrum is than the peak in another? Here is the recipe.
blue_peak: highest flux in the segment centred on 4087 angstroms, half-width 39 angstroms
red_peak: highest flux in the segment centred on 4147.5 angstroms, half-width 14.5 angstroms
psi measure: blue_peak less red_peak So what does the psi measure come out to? 0.10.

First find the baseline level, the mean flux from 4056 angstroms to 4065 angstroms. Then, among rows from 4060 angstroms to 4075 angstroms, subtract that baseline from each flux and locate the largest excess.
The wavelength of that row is 4071.78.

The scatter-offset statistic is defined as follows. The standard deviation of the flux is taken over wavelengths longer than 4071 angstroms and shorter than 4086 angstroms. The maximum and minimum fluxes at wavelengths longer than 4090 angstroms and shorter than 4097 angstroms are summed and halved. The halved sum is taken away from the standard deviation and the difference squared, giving 0.67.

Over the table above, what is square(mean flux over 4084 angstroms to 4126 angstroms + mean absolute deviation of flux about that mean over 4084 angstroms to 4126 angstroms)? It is 0.69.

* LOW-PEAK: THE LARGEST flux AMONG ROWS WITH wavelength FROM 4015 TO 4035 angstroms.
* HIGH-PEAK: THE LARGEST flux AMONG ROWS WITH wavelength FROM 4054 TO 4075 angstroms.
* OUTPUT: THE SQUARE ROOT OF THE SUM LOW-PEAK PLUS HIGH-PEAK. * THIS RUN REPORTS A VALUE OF 1.28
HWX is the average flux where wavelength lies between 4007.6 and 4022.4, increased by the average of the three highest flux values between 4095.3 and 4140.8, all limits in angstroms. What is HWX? 1.60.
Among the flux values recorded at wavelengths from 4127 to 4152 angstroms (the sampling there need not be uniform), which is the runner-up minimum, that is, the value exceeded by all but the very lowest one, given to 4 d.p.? 0.7304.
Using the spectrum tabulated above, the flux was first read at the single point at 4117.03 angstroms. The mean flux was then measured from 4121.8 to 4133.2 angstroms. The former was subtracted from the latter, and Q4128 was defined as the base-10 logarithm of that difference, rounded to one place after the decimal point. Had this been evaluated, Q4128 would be -2.2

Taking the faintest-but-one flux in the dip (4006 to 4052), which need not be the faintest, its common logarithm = -0.126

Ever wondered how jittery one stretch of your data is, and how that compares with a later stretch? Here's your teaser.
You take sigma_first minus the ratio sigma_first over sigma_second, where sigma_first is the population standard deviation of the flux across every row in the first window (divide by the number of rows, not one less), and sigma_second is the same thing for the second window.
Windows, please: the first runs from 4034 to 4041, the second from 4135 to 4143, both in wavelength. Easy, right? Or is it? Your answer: -2.2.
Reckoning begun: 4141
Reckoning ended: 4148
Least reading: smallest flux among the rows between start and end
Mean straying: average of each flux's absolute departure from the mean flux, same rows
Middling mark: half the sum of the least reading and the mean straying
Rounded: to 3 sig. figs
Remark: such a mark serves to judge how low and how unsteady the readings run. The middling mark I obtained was 0.372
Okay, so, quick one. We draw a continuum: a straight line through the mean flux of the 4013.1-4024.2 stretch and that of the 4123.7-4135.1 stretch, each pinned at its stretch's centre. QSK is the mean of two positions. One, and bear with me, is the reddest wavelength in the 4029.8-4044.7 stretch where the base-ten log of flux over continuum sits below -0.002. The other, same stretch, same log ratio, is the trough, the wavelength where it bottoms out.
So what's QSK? 4041.0 angstroms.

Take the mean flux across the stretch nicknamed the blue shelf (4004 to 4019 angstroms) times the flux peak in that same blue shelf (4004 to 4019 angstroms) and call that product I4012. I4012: 0.632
